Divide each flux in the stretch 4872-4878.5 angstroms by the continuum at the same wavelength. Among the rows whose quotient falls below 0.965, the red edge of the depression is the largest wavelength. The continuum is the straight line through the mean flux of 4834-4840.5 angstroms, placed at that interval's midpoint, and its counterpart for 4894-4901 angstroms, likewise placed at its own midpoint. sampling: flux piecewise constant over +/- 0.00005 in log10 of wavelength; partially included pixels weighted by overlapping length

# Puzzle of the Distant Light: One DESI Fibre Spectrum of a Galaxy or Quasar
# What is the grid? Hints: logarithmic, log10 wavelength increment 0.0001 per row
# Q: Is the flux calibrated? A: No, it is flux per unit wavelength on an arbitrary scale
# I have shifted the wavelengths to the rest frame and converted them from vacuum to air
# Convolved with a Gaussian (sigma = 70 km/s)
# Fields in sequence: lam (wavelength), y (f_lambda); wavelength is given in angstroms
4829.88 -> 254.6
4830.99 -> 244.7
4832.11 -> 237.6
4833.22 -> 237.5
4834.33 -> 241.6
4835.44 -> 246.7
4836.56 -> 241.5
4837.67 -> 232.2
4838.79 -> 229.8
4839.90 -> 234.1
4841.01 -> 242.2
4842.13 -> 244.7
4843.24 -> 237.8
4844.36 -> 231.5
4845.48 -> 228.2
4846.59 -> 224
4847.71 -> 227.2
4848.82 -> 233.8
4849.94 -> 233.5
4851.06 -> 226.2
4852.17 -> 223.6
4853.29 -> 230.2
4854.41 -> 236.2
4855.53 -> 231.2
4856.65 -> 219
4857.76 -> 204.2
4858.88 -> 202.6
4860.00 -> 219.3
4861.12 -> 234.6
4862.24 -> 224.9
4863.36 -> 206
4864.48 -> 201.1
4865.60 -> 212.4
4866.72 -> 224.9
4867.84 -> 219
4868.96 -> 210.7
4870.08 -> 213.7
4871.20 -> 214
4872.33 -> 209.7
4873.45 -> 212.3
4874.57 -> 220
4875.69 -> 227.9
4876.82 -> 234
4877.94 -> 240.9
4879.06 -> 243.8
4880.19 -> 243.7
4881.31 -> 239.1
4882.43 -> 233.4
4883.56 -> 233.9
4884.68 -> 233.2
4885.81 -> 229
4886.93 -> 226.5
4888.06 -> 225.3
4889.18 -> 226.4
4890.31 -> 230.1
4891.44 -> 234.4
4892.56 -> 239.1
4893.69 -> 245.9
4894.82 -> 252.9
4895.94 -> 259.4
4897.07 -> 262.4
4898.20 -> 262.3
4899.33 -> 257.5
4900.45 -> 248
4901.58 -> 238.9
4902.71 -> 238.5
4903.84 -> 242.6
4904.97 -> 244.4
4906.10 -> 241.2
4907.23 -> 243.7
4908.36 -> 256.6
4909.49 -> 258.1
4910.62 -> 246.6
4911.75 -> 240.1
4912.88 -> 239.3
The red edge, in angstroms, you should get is 4877.94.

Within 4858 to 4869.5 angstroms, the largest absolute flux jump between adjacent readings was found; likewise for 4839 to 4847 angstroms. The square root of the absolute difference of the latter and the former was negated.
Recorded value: -3.29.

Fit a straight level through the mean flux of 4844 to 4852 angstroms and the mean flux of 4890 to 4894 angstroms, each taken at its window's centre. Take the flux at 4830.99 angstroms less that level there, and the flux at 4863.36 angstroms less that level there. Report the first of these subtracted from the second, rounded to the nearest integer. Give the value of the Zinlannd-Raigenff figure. -45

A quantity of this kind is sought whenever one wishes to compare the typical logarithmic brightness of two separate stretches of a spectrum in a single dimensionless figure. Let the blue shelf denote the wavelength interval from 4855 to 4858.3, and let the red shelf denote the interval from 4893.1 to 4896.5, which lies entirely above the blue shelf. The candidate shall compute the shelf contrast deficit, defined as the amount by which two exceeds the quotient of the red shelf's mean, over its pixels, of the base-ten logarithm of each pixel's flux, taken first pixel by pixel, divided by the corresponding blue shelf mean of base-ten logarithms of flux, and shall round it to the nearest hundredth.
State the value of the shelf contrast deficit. 0.97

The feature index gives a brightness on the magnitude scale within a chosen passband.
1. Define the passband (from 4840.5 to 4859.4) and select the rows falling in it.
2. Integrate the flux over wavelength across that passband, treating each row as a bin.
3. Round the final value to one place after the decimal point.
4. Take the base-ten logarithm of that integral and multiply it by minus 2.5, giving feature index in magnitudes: -9.1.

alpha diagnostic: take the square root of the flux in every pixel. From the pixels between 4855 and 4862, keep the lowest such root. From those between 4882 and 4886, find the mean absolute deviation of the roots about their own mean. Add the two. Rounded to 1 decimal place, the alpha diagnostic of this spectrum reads 14.3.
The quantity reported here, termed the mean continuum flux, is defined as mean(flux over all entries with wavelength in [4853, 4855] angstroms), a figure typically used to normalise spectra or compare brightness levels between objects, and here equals 233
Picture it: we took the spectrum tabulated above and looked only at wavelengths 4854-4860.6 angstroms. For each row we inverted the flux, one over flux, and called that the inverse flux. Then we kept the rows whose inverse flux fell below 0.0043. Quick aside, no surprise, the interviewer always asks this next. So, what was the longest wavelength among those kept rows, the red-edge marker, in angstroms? 4854.41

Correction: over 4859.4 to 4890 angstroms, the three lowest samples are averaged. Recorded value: 206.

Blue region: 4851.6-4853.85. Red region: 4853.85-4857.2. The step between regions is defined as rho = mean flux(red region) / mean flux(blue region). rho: 1.01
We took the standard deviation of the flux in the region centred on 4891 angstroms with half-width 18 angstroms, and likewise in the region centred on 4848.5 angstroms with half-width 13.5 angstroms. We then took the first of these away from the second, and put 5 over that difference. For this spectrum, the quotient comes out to -4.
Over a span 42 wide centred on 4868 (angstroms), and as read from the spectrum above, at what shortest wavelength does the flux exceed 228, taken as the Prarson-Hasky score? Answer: 4848.82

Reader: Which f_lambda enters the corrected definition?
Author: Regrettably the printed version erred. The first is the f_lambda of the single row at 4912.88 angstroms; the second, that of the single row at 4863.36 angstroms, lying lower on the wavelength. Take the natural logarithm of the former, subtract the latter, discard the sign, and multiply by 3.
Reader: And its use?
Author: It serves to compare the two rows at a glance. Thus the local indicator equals 602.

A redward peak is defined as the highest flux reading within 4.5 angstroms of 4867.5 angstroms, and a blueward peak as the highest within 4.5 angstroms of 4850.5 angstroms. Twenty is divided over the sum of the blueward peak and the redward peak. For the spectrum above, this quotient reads 0.0434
